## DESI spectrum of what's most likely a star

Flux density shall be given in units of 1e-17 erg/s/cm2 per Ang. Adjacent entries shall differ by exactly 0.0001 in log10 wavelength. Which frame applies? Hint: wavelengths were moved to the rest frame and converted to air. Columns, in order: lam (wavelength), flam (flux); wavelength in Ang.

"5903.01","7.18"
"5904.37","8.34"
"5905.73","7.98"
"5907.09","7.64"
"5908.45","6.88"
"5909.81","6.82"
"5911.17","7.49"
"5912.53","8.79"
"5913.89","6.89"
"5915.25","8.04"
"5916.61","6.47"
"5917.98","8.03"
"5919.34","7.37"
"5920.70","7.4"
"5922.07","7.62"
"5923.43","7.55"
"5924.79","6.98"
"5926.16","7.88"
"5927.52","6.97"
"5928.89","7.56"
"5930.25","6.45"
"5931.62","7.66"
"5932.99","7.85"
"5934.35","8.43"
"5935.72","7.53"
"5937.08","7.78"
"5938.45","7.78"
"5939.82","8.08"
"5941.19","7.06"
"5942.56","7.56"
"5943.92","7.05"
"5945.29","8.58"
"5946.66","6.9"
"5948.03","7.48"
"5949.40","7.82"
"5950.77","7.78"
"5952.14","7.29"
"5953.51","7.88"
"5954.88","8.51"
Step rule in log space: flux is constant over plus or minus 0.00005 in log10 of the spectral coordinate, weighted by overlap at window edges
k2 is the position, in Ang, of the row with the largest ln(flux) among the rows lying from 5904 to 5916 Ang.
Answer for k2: 5912.53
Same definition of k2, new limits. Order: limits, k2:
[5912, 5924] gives 5912.53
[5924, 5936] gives 5934.35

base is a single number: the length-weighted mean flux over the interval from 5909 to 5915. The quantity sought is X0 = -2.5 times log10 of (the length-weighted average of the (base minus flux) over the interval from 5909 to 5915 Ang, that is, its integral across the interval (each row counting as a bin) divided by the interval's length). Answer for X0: 5.3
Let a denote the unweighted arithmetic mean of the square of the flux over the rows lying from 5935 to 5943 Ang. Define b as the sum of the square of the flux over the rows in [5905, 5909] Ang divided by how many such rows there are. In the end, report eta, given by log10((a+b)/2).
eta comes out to 1.759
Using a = 58.3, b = 56.5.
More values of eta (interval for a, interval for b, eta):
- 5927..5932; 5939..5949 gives 1.735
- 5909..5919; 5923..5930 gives 1.747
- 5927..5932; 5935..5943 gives 1.740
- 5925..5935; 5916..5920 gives 1.744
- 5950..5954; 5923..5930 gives 1.753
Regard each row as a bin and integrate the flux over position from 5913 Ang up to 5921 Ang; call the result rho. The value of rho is 59.3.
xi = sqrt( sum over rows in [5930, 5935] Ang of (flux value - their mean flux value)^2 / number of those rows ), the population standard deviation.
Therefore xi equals 0.7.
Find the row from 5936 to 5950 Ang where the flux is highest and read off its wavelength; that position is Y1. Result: 5945.29 Ang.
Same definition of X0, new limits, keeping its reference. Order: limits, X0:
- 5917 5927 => 4.0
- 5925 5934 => 2.3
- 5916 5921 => 1.7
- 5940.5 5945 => 1.8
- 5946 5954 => 4.7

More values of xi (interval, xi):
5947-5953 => 0.2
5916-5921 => 0.6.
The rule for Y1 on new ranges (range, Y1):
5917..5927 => 5917.98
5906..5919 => 5912.53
